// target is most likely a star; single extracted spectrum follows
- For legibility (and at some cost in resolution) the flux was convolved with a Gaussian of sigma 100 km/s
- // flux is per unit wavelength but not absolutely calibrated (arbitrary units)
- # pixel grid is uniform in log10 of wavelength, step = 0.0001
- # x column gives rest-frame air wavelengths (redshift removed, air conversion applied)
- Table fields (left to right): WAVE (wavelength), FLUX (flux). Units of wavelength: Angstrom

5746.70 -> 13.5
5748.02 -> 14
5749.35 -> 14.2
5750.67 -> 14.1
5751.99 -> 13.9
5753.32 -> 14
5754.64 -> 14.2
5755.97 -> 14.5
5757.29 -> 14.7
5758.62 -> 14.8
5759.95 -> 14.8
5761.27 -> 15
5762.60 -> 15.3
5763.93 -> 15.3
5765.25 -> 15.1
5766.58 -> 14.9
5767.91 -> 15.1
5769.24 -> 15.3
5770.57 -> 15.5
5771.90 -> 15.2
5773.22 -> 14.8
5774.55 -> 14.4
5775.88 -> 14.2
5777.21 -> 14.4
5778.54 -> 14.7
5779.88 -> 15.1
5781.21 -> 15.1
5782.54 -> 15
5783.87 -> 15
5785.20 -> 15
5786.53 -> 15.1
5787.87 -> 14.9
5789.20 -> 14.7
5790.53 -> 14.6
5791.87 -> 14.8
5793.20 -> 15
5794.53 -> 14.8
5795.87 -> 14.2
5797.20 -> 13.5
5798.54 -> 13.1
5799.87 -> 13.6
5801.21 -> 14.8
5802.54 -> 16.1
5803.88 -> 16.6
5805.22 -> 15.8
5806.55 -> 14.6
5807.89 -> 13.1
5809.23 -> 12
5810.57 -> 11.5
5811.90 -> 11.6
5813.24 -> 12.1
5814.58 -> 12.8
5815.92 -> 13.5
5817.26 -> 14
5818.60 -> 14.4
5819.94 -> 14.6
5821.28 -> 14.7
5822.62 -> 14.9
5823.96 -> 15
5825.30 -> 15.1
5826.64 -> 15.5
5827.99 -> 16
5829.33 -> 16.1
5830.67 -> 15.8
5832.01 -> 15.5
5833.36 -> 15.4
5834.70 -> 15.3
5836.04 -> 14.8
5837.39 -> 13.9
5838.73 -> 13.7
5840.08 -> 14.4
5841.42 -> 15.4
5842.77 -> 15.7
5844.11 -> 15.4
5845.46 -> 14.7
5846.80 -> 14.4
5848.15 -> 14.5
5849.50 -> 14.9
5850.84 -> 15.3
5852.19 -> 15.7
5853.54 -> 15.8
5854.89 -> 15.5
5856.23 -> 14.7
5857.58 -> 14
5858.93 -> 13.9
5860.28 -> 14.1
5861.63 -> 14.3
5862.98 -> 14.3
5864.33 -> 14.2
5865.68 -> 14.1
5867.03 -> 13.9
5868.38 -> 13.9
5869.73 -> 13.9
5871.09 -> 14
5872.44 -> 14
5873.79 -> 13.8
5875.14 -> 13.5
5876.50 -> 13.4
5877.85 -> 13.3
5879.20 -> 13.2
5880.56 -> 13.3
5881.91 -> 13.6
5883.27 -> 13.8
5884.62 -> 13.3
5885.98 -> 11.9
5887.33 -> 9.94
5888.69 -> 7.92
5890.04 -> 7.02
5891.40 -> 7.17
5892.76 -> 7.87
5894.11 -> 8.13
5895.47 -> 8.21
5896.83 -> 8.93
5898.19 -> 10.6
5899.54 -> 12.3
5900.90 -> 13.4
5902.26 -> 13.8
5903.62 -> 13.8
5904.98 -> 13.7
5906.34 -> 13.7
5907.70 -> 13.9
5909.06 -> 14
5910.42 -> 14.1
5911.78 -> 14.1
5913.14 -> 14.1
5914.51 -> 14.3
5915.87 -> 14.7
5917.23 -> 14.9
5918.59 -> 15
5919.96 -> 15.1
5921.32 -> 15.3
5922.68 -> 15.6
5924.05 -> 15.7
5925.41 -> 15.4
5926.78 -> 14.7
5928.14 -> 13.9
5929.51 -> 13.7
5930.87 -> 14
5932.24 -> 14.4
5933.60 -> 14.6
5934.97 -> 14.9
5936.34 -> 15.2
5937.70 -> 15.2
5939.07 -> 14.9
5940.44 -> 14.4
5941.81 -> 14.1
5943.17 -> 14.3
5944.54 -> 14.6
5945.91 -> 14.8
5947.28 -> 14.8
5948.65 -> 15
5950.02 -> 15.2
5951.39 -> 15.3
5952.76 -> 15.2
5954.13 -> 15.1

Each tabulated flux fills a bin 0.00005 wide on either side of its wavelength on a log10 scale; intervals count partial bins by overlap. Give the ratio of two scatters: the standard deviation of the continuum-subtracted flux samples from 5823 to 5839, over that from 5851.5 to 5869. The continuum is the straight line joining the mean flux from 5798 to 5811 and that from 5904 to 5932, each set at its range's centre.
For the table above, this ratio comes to 1.1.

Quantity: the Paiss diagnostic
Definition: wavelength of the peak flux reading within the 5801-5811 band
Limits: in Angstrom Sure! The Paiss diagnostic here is 5803.88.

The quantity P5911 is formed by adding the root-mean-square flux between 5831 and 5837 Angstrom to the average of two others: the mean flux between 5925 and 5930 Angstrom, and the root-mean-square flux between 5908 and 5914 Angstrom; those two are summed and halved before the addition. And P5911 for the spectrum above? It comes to 29.5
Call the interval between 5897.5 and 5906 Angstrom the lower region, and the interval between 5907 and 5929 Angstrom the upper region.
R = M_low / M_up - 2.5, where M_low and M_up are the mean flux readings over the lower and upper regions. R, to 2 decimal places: -1.62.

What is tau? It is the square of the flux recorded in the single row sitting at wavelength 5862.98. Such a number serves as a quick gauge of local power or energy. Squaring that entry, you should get 204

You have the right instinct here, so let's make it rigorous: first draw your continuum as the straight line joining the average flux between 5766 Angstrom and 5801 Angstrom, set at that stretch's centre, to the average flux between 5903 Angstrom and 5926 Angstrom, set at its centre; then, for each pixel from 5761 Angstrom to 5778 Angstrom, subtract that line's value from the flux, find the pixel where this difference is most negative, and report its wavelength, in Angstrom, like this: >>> 5775.88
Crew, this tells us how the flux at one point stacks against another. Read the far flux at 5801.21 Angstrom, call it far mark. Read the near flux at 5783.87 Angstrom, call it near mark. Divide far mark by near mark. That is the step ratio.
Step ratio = 0.99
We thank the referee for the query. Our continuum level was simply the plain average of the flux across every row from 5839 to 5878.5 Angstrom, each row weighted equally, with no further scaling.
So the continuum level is 14.4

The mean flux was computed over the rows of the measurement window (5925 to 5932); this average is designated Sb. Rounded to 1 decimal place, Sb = 14.3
